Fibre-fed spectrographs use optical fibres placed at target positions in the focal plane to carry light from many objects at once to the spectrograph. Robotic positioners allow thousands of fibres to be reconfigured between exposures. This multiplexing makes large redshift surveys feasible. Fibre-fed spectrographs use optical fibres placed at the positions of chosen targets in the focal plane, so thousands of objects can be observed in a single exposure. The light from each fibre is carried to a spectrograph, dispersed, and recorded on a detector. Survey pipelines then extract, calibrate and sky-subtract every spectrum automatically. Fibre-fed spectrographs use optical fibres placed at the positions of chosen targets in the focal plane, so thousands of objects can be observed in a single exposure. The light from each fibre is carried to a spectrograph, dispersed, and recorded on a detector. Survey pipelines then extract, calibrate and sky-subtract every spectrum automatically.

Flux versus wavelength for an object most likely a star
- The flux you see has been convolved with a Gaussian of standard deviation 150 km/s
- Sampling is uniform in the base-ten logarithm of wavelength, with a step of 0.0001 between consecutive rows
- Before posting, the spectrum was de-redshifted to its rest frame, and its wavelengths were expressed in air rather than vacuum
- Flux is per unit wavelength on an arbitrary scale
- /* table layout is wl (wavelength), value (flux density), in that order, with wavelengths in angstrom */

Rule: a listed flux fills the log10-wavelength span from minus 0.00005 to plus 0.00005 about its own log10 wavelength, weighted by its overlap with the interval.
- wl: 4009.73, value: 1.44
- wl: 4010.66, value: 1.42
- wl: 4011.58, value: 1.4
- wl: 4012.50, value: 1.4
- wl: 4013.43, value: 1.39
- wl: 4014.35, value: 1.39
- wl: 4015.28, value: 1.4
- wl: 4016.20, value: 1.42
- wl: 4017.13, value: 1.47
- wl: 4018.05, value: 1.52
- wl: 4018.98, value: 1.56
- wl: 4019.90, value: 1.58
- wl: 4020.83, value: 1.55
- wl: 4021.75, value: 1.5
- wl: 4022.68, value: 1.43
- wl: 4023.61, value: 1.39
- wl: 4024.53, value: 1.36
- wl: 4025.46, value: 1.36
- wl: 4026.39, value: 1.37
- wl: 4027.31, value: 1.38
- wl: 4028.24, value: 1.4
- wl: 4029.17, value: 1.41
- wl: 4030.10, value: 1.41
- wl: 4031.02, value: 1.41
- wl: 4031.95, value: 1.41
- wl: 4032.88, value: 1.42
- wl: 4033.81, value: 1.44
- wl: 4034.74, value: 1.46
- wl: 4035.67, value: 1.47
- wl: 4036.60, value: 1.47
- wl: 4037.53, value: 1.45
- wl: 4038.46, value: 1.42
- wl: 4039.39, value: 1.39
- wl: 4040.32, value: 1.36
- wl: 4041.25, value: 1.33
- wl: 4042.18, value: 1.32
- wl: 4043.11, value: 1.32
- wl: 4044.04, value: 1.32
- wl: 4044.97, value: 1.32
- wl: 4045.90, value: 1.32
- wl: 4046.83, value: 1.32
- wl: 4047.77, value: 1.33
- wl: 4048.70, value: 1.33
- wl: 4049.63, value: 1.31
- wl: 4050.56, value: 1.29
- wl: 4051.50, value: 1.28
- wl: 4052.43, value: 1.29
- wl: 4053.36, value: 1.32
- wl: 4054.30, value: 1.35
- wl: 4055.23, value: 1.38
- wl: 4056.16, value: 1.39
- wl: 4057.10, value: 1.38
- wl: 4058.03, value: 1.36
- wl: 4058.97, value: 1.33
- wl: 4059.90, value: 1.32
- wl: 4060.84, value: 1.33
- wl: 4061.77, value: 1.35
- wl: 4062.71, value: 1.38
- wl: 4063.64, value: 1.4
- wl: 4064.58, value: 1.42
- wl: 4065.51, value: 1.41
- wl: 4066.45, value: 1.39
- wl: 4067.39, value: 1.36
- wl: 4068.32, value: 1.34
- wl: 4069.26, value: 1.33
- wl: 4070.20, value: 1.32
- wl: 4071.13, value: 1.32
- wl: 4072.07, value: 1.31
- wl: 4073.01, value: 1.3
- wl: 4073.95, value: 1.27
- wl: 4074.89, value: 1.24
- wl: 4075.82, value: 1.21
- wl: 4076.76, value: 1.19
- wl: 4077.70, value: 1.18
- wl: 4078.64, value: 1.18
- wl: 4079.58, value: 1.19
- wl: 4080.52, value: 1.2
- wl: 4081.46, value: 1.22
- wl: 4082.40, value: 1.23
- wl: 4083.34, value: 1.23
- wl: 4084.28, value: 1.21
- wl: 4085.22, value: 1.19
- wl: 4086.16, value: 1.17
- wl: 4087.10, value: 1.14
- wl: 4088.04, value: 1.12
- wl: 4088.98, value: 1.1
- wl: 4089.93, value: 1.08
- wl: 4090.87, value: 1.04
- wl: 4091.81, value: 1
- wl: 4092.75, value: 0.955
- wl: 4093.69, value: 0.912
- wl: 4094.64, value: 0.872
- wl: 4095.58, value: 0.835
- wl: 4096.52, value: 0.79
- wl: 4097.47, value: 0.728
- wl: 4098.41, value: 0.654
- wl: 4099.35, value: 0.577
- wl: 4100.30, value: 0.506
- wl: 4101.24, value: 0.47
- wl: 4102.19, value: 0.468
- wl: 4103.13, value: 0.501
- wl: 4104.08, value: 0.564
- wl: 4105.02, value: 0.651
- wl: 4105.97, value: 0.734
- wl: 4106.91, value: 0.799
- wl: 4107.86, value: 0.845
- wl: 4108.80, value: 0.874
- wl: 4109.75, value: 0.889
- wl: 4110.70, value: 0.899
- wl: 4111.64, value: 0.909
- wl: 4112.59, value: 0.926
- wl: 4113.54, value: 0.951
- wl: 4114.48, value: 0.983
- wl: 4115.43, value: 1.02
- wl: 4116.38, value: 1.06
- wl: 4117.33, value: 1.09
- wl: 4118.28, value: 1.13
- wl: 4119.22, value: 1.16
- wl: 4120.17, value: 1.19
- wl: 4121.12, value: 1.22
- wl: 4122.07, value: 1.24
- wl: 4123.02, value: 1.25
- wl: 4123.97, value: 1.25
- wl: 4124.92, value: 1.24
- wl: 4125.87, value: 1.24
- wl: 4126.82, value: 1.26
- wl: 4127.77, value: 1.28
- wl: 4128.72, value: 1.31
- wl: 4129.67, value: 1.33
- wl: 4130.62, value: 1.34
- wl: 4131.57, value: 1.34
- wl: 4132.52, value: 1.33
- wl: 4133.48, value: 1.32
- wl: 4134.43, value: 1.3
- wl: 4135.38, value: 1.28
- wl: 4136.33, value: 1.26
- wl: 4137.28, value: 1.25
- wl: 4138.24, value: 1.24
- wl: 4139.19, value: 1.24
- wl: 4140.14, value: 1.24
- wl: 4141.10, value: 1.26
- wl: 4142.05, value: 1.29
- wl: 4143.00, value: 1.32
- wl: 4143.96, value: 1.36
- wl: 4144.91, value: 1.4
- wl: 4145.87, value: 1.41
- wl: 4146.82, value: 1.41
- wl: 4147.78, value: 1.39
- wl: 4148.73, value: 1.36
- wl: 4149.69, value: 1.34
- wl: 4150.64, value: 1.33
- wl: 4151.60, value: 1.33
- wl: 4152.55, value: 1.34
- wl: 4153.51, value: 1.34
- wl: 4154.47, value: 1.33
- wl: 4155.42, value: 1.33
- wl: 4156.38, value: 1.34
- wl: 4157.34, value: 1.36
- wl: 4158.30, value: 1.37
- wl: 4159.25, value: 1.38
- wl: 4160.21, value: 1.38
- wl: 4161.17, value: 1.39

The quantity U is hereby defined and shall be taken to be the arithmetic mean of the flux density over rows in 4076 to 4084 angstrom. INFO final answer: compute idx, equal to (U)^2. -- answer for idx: 1.45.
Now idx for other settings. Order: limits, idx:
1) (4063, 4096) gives 1.43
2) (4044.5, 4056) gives 1.74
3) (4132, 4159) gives 1.75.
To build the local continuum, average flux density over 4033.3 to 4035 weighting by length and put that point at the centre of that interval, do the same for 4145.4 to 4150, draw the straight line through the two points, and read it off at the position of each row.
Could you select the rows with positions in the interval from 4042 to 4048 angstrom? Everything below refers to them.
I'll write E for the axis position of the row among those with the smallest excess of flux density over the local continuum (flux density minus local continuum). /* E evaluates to 4042.18 angstrom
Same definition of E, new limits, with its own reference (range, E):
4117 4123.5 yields 4117.33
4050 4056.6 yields 4051.50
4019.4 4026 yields 4024.53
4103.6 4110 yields 4104.08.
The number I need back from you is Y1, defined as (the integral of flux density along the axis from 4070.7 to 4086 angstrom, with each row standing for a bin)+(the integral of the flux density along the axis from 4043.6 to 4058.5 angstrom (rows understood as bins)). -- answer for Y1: 39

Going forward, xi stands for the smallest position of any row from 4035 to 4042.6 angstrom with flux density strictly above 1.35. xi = 4035.67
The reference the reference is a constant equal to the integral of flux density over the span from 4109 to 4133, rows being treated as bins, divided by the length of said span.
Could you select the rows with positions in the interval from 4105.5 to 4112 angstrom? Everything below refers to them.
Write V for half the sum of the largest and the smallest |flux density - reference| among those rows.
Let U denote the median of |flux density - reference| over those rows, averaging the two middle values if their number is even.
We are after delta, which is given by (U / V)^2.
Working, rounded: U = 0.28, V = 0.33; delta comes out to 0.71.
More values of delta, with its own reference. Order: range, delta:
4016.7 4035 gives 0.69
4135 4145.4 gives 0.42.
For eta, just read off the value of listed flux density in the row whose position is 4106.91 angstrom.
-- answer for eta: 0.799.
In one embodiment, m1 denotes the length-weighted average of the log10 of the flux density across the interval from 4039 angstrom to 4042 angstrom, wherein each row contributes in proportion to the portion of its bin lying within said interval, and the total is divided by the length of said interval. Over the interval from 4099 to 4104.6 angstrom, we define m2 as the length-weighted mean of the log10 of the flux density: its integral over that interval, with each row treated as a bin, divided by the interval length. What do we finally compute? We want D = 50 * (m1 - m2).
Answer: 21.1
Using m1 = 0.132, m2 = -0.29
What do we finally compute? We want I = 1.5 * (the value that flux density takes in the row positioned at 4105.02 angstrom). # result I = 0.98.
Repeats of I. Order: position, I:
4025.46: 2.04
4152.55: 2.01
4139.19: 1.86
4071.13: 1.98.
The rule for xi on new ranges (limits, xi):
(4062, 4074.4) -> 4062.71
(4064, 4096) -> 4064.58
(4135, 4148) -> 4143.96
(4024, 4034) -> 4024.53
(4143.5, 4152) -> 4143.96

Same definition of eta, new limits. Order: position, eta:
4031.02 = 1.41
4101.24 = 0.47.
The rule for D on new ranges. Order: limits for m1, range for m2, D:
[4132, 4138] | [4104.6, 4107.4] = 12.4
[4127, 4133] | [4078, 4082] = 2.1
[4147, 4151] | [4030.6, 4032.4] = -0.8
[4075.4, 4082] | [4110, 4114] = 5.7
